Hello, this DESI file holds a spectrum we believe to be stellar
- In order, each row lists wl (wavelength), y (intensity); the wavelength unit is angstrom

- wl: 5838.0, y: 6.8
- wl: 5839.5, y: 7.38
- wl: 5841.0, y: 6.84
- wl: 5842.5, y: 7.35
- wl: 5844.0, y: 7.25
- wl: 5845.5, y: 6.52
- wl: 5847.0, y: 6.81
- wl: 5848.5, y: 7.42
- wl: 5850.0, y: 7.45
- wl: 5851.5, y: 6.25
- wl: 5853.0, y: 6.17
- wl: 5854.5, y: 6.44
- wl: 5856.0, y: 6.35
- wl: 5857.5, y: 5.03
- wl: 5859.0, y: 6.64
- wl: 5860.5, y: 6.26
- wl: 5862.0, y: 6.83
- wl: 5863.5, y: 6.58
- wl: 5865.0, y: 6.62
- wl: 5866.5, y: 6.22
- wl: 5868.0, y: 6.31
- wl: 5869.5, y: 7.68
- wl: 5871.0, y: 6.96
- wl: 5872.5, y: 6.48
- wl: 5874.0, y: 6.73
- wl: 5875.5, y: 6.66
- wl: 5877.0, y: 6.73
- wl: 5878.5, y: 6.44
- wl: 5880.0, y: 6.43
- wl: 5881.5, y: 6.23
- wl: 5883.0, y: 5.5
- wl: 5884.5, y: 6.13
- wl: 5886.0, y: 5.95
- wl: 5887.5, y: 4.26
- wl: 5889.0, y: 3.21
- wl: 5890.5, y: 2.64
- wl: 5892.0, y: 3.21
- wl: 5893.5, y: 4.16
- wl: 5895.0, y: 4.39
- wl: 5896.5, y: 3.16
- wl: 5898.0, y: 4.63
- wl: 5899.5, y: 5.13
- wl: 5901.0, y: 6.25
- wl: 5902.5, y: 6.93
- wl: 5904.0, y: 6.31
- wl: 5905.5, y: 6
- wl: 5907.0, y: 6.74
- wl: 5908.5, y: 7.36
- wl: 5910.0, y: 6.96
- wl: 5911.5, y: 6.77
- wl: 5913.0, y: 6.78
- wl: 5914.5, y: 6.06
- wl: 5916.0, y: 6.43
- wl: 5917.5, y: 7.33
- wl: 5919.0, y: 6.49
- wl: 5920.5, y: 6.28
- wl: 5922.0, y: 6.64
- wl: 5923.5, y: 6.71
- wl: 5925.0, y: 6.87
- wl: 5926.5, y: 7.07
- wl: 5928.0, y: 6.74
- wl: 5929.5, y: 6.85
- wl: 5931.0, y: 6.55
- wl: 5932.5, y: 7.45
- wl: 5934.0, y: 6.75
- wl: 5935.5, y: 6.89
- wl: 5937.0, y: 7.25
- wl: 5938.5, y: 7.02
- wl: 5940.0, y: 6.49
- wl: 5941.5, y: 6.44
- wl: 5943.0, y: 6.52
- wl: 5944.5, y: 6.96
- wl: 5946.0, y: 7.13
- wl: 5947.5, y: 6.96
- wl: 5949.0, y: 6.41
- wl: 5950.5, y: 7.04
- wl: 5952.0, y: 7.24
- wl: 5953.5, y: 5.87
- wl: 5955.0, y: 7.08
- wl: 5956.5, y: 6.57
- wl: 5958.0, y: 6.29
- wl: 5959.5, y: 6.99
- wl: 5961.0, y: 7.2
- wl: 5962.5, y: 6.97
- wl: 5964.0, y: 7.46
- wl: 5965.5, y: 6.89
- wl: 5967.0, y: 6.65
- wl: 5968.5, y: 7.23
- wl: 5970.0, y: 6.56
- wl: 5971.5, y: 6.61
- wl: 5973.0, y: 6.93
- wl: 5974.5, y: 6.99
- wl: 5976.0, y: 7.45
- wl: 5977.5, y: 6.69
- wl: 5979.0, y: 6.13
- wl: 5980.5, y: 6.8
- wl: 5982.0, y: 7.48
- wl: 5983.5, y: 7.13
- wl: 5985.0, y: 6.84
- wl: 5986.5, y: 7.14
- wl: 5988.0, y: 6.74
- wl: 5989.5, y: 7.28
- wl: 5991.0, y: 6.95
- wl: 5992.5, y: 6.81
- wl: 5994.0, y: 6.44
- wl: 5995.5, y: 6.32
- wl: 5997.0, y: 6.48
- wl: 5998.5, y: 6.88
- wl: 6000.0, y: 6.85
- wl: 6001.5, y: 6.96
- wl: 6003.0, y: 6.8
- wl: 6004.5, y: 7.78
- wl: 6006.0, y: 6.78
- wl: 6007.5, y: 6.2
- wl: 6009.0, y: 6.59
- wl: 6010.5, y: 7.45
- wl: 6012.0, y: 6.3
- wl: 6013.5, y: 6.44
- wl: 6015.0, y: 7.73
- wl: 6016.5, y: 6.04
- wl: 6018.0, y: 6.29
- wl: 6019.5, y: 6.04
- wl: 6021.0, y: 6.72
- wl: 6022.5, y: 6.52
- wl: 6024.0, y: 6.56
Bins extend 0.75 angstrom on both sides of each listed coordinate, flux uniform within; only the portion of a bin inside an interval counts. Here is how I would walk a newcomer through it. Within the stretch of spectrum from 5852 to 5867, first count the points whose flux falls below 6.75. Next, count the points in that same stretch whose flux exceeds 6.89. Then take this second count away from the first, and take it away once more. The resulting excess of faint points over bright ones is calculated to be 9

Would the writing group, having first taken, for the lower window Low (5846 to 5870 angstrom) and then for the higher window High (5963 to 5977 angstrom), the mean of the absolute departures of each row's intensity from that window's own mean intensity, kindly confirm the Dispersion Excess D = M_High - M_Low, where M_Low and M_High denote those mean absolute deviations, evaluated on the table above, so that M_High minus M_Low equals -0.16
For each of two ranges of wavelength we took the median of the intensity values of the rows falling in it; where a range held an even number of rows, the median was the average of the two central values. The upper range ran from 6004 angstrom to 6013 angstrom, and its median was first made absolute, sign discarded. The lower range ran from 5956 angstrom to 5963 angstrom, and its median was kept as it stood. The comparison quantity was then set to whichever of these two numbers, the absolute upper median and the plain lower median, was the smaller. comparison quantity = 6.7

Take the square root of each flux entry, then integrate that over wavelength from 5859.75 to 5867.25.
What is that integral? 19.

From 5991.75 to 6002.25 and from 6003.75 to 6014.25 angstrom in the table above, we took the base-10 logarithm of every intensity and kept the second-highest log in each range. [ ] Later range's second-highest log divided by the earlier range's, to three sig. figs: 1.04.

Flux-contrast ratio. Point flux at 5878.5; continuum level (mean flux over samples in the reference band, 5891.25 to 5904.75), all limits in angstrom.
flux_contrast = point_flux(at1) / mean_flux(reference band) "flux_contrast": 1.31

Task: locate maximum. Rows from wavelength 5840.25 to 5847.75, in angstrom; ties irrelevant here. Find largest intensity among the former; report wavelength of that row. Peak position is 5842.5 angstrom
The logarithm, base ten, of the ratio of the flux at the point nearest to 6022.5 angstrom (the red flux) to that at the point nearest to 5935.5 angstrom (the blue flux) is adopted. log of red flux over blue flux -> -0.024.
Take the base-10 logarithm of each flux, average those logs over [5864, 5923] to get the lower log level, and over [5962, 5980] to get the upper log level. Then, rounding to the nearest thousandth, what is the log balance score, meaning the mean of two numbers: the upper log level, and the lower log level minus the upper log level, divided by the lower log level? 0.368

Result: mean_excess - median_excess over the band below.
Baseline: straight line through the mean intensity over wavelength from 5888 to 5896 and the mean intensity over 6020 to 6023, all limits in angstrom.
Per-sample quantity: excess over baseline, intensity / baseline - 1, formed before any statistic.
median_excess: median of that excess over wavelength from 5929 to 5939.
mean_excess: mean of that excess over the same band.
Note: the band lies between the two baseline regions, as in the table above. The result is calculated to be 0.024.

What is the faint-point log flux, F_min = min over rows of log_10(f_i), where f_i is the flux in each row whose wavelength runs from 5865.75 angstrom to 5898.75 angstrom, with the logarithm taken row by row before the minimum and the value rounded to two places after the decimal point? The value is 0.42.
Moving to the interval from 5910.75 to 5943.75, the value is 0.78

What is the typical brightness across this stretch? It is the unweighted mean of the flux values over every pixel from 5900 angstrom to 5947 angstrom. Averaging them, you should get 6.74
